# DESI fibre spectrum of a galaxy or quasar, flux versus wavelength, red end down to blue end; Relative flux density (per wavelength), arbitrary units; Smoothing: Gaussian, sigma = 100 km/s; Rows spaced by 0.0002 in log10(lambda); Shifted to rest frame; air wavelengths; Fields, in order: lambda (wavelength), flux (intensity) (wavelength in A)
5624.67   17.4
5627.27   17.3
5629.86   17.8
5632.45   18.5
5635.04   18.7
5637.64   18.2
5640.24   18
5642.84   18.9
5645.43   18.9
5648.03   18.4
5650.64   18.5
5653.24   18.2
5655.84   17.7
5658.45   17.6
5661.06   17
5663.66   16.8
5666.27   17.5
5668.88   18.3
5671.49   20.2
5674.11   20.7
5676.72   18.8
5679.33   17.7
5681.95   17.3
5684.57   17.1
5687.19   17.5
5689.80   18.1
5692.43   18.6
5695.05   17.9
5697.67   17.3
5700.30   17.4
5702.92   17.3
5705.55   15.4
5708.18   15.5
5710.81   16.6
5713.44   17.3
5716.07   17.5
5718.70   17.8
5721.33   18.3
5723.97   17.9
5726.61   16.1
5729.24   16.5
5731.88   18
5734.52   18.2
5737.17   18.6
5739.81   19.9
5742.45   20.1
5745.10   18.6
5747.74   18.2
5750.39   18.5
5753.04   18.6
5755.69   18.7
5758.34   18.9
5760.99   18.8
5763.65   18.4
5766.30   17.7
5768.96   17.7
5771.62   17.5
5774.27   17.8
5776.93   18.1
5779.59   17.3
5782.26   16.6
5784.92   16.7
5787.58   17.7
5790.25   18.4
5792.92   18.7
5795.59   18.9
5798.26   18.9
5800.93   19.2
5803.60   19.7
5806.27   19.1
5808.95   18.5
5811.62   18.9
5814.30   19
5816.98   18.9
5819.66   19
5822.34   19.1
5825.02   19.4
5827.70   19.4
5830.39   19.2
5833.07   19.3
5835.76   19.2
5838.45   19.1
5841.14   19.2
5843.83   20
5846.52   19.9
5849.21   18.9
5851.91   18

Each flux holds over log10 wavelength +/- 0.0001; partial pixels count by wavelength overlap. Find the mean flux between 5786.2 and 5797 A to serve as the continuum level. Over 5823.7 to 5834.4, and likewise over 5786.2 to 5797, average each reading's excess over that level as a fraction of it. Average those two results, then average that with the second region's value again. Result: 0.01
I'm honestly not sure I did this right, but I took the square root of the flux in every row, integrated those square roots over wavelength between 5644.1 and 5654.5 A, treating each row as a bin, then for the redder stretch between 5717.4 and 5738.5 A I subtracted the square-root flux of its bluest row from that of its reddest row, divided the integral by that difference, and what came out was 477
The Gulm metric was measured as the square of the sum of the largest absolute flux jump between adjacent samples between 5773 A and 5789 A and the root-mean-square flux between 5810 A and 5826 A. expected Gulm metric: 402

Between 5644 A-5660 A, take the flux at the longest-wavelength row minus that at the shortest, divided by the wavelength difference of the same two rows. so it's -0.10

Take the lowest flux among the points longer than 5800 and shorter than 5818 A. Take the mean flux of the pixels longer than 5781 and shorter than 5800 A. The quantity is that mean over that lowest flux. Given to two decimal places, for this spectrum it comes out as 0.97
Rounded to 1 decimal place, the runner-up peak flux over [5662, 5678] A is 20.2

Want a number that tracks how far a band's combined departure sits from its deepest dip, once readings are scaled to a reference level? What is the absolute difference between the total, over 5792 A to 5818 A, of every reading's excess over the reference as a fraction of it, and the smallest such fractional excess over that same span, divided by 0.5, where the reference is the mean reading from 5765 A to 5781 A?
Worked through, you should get 1.4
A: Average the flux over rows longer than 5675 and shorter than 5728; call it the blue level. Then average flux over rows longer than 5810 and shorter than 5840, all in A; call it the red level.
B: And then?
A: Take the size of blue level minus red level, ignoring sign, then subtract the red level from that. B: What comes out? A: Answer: -17.4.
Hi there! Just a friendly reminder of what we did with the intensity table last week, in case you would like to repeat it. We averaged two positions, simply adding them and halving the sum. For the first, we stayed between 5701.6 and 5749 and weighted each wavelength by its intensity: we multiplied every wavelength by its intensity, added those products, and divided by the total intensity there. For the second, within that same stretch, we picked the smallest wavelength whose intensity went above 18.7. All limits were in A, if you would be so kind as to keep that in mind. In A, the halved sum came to 5732.9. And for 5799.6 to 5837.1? 5809.6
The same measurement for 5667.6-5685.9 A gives 5674.0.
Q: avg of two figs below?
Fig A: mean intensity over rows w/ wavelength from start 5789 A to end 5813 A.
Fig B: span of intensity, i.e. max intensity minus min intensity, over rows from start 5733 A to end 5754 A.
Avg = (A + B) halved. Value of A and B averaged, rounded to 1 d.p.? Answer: 10.4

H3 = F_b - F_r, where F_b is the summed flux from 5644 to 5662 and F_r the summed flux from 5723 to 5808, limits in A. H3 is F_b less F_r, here -458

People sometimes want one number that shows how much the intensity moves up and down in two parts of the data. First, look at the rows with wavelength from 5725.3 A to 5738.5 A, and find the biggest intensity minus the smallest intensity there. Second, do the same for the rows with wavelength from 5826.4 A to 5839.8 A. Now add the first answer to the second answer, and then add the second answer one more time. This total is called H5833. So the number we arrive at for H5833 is 3.1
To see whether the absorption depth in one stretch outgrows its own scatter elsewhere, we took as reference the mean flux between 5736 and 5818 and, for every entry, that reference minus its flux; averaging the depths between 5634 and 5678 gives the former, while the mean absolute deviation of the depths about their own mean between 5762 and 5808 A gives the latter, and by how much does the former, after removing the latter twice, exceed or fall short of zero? -1.36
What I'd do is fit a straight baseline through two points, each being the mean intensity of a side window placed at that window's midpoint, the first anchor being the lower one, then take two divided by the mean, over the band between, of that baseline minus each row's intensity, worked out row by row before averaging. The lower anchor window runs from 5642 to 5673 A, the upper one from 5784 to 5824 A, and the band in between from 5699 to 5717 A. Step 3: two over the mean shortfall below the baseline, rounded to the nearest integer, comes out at 1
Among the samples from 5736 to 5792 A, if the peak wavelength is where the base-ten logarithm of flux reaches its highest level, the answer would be 5742.45 A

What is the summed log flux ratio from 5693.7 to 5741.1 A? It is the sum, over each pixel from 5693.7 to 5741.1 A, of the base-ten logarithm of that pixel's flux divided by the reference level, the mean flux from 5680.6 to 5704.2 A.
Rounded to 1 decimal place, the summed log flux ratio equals -0.1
